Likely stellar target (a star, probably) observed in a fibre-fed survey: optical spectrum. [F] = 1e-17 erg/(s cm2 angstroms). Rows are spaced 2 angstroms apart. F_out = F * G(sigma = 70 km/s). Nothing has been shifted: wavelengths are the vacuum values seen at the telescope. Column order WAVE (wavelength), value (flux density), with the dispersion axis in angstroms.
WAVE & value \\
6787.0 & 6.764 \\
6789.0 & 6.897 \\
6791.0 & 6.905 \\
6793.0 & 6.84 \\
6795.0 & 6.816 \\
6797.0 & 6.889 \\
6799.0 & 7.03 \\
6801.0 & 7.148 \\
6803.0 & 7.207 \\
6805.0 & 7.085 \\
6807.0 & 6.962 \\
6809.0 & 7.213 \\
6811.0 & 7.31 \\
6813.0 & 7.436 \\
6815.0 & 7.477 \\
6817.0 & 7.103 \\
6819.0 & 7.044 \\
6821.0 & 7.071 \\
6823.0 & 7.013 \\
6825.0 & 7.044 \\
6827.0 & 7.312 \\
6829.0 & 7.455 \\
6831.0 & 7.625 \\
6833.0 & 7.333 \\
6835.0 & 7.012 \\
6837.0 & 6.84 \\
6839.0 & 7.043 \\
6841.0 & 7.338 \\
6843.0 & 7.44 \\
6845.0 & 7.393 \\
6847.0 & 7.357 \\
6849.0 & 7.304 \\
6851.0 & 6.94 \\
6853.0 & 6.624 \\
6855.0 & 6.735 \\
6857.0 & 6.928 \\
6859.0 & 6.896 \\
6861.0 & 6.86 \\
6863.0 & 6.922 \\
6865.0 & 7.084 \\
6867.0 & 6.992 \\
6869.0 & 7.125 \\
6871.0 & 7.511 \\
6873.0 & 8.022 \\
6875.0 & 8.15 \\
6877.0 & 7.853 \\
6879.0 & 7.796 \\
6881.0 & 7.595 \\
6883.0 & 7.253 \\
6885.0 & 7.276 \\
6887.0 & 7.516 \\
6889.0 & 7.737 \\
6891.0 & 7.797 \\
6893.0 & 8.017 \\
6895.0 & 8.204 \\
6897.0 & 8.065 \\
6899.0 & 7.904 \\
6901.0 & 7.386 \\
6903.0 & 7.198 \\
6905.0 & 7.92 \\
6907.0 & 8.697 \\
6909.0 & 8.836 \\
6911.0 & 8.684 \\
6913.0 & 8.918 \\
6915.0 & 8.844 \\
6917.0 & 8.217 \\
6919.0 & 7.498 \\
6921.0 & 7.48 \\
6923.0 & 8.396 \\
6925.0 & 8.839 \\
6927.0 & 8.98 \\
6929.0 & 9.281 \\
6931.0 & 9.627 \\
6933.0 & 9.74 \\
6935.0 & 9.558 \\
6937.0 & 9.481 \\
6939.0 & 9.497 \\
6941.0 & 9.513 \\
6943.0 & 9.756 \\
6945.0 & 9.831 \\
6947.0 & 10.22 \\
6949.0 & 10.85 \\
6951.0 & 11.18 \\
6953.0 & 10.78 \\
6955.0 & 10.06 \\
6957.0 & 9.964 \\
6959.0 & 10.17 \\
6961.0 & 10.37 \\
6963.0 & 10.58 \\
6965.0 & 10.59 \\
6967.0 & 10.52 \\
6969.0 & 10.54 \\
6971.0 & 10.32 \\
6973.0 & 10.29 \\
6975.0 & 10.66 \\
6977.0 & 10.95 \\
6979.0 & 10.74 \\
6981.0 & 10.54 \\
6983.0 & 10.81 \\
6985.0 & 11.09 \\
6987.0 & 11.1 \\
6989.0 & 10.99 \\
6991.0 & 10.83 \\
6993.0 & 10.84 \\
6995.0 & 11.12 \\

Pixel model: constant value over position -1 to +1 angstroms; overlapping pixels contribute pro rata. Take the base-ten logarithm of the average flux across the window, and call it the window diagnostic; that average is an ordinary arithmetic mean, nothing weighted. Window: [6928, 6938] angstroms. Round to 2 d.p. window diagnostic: 0.98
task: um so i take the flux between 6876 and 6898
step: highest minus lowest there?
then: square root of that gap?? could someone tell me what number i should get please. 1.0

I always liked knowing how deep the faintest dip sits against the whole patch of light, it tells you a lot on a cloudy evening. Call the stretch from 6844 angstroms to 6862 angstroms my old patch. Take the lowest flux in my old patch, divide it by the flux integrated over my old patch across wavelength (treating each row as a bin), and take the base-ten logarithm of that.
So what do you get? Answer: -1.280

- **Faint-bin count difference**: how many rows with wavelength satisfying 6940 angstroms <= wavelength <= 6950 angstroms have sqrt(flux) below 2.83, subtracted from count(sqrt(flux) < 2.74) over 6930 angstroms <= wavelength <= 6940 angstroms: 0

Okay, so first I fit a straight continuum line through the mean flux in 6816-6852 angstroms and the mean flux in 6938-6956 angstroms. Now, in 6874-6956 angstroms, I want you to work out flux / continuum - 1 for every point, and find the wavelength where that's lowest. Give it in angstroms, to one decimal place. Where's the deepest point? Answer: 6921.0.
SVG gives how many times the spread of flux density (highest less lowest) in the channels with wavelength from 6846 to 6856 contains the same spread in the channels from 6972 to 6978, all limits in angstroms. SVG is 1.1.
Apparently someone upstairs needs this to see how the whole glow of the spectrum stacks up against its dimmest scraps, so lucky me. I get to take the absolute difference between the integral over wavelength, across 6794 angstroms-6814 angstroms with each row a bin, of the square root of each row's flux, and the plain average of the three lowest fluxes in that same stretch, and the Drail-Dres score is 46.4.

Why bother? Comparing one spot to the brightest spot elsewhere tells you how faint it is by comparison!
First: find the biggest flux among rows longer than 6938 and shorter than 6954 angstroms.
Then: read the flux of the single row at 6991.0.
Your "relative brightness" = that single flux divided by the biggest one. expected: 1.0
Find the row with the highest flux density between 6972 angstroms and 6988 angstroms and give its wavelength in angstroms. 6987.0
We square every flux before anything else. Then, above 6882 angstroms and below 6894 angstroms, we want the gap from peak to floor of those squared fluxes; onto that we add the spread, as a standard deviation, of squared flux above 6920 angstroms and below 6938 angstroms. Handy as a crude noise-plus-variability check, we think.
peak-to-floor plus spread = 24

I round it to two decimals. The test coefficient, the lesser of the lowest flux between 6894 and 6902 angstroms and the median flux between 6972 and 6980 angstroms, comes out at 7.39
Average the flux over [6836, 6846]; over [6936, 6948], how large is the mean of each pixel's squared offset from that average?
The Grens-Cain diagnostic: 6.3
